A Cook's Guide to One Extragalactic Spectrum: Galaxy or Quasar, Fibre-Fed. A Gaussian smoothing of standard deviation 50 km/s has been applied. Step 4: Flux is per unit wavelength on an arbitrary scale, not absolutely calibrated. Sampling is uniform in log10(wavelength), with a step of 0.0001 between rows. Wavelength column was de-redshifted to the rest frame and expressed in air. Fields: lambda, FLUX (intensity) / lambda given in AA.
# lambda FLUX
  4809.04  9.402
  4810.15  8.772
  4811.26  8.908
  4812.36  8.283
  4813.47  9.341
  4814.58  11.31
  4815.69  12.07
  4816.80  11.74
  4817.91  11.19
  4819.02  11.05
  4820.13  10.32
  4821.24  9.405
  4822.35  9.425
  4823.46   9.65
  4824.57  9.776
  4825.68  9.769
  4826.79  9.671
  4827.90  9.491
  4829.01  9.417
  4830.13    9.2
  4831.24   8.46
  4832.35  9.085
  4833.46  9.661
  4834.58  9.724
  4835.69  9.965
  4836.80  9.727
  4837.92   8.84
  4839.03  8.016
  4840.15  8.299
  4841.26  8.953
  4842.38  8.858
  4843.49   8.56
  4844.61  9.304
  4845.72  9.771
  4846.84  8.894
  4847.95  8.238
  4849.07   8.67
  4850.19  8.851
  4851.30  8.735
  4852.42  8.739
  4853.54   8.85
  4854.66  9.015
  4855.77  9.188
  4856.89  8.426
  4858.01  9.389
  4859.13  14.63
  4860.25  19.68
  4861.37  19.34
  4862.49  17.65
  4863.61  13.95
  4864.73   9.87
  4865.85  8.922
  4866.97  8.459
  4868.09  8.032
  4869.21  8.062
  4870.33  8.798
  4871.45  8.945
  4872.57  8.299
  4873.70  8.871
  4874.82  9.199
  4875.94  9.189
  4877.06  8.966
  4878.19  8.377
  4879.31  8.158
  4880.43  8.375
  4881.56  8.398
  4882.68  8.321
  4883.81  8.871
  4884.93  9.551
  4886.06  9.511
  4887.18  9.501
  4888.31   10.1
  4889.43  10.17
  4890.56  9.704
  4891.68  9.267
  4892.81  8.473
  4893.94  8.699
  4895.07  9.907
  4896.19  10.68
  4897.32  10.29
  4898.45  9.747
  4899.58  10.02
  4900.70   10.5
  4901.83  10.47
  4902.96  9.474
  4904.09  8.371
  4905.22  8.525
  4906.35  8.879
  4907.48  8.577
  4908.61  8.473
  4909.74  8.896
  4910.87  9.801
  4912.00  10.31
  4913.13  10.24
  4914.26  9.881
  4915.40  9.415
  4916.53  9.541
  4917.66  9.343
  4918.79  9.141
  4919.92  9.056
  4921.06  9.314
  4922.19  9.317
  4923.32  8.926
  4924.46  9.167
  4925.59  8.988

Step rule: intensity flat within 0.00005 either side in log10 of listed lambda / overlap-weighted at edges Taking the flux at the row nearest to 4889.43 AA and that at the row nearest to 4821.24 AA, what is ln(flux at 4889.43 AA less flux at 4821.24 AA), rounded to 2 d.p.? -0.27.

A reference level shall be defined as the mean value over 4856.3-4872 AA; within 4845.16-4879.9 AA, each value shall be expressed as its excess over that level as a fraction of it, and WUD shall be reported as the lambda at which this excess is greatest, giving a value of 4860.25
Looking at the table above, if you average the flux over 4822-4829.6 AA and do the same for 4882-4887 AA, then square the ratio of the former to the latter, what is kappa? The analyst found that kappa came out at 1.12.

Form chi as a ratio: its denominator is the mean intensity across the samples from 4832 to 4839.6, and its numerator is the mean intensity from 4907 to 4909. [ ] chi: 0.92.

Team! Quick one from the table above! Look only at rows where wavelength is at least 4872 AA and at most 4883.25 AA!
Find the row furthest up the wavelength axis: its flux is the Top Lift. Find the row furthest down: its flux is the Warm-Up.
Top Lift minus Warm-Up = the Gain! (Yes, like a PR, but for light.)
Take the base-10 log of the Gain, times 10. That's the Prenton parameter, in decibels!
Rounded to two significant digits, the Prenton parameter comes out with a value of -17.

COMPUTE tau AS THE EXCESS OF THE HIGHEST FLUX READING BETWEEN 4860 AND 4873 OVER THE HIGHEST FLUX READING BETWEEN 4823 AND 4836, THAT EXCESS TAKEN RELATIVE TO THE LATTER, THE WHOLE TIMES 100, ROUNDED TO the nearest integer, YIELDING 97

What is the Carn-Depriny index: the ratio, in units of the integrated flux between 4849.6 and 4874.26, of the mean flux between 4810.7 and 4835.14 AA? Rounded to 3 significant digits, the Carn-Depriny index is 0.0375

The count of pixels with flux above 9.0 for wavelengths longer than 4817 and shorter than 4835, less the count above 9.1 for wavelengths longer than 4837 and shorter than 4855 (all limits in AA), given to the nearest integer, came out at 13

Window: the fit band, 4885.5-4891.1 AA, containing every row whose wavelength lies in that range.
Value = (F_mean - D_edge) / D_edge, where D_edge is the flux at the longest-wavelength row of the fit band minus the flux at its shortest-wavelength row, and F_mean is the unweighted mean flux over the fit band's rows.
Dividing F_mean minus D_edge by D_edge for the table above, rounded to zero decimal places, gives 50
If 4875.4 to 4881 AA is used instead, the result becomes -12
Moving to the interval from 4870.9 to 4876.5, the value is 35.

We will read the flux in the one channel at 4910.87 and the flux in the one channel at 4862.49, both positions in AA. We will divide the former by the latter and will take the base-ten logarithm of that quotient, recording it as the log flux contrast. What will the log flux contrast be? -0.255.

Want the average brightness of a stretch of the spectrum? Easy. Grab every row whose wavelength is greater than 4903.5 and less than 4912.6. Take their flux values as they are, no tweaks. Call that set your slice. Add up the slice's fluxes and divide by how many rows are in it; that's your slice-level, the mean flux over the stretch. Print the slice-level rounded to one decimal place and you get 9.0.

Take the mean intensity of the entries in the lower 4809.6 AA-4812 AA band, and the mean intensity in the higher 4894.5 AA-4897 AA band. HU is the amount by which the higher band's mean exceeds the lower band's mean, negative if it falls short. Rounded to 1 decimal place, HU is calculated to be 1.5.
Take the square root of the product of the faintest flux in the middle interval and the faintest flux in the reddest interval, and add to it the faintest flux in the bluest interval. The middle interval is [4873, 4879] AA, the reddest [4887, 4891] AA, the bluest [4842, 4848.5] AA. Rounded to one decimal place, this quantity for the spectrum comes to 17.2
